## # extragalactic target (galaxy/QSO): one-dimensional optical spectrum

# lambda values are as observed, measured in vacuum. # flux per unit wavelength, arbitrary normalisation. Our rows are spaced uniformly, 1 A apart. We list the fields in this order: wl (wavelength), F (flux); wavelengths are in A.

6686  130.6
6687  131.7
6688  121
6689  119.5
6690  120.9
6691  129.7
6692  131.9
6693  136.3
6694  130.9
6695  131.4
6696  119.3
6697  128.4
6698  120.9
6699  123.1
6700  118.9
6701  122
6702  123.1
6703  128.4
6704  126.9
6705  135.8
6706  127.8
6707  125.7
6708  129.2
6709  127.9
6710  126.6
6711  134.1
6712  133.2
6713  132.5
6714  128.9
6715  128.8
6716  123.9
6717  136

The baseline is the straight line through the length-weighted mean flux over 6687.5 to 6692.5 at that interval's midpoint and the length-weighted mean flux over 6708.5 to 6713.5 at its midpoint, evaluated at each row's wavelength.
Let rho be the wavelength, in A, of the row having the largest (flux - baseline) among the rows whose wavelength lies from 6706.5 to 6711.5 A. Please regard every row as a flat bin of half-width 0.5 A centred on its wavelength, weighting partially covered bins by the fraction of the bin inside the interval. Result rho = 6711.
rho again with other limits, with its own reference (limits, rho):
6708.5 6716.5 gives 6711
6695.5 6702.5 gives 6697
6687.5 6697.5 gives 6693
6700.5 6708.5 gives 6705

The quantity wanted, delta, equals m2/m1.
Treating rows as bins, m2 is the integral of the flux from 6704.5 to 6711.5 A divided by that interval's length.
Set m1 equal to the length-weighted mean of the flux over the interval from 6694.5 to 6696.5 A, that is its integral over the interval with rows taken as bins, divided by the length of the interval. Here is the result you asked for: 1.03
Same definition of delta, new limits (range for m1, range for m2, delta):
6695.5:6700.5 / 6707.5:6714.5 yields 1.07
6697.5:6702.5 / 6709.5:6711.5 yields 1.07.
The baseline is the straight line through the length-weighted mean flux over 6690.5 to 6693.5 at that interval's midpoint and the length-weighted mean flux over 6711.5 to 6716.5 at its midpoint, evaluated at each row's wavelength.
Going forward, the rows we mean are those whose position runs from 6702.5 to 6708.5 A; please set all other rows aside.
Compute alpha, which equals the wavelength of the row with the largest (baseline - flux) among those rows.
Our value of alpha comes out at 6707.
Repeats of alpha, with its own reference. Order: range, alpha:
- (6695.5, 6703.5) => 6696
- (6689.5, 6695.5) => 6690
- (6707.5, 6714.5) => 6710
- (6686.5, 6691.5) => 6689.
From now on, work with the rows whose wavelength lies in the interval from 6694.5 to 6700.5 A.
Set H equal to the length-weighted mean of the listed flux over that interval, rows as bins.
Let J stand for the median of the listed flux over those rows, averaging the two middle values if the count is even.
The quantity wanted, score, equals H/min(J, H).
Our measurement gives 1.014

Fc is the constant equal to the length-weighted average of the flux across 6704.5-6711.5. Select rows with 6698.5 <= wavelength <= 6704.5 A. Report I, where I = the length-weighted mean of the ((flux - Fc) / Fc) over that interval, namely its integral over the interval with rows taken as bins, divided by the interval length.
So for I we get -0.045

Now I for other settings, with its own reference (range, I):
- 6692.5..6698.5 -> -0.013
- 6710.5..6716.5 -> 0.005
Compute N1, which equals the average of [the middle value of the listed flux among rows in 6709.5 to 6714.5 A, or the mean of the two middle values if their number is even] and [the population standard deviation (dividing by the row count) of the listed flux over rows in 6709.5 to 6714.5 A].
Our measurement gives 68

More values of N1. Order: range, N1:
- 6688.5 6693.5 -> 68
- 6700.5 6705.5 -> 66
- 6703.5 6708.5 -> 66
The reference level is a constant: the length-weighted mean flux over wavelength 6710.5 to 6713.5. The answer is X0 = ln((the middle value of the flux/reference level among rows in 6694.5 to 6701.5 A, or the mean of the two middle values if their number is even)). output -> -0.088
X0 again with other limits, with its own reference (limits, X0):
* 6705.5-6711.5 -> -0.041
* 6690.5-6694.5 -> -0.014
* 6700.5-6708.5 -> -0.045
